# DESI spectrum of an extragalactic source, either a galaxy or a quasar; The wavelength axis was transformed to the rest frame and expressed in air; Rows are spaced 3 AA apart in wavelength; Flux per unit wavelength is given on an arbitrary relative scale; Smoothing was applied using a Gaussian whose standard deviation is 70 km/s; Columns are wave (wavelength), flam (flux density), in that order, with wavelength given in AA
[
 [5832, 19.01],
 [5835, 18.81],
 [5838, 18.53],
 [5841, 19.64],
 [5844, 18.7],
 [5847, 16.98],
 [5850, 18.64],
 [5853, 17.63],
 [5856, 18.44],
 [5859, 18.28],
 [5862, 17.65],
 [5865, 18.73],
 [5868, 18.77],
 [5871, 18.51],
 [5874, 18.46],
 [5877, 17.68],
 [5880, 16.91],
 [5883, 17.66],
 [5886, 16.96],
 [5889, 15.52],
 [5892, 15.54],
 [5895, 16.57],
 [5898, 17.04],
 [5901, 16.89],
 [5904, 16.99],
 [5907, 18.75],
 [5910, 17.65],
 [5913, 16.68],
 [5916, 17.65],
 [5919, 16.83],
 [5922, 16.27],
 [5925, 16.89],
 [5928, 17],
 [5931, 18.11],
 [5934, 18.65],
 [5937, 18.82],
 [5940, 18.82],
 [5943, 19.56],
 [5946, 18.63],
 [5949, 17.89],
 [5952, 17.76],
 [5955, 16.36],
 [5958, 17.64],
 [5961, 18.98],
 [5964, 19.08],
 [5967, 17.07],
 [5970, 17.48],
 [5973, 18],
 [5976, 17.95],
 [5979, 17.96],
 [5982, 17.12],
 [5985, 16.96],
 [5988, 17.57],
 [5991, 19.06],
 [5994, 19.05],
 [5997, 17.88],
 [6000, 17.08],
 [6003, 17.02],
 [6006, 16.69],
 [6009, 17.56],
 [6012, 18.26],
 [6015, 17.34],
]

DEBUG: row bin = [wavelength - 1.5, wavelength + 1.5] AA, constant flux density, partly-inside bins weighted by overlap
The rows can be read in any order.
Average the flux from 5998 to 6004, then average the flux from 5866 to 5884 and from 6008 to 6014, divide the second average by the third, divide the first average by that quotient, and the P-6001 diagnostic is 17.0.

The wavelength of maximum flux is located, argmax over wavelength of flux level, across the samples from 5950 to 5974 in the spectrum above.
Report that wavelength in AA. 5964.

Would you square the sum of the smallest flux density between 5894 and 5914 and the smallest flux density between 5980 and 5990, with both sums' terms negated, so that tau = 1124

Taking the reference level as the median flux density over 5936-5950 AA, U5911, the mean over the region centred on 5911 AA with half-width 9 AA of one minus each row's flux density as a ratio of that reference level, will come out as 0.074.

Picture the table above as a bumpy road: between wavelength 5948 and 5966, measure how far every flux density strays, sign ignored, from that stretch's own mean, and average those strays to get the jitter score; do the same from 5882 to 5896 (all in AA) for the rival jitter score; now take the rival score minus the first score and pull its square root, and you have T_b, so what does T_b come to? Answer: 0.13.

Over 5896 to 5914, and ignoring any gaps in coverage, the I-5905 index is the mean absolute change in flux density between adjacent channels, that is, 0.82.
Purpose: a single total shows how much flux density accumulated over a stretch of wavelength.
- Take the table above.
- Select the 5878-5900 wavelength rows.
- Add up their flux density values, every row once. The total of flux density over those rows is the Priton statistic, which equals 116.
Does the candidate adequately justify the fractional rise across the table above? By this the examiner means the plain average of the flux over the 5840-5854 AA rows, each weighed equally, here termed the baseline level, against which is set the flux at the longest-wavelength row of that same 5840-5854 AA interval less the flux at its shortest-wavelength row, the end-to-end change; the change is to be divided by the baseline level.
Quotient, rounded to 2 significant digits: -0.11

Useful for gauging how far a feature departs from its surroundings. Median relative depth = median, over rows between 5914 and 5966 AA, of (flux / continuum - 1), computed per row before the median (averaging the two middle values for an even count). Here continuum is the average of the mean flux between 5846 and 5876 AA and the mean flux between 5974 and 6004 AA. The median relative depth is -0.01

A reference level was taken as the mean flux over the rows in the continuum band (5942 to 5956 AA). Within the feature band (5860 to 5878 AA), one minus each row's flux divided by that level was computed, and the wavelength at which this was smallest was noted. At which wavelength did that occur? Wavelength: 5868 AA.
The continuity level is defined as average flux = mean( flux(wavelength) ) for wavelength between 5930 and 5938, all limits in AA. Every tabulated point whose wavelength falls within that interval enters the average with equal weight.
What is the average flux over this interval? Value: 18.5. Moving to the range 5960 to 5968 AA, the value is 18.4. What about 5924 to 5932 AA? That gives 17.3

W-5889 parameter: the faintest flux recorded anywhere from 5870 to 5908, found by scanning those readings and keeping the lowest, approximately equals 15.52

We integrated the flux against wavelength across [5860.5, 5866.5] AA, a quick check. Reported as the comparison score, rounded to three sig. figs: 109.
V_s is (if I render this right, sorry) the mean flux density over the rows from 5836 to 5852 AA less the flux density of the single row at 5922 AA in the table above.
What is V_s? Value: 2.2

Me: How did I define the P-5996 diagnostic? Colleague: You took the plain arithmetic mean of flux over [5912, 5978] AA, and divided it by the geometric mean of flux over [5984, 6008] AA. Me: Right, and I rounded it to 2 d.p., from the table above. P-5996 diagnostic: 1.01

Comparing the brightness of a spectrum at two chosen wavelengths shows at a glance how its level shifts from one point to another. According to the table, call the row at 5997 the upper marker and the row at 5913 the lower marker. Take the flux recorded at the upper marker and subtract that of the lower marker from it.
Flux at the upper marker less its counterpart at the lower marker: 1.2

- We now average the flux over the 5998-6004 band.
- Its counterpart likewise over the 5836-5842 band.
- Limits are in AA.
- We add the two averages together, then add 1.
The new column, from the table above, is 37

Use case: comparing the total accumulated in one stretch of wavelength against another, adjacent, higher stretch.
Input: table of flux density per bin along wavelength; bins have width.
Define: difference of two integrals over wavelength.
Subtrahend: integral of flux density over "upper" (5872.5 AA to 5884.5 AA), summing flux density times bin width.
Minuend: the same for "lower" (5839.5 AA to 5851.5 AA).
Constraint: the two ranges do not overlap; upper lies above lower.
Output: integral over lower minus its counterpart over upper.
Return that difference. 10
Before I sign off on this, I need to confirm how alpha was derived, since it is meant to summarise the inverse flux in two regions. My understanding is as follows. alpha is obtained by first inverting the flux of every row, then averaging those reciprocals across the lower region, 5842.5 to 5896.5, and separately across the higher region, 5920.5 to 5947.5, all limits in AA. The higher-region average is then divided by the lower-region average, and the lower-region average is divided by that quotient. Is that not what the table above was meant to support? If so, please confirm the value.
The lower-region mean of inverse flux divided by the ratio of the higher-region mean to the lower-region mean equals 0.0583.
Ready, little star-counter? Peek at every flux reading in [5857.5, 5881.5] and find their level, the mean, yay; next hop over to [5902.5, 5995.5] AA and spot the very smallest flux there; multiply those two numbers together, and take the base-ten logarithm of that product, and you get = 2.470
